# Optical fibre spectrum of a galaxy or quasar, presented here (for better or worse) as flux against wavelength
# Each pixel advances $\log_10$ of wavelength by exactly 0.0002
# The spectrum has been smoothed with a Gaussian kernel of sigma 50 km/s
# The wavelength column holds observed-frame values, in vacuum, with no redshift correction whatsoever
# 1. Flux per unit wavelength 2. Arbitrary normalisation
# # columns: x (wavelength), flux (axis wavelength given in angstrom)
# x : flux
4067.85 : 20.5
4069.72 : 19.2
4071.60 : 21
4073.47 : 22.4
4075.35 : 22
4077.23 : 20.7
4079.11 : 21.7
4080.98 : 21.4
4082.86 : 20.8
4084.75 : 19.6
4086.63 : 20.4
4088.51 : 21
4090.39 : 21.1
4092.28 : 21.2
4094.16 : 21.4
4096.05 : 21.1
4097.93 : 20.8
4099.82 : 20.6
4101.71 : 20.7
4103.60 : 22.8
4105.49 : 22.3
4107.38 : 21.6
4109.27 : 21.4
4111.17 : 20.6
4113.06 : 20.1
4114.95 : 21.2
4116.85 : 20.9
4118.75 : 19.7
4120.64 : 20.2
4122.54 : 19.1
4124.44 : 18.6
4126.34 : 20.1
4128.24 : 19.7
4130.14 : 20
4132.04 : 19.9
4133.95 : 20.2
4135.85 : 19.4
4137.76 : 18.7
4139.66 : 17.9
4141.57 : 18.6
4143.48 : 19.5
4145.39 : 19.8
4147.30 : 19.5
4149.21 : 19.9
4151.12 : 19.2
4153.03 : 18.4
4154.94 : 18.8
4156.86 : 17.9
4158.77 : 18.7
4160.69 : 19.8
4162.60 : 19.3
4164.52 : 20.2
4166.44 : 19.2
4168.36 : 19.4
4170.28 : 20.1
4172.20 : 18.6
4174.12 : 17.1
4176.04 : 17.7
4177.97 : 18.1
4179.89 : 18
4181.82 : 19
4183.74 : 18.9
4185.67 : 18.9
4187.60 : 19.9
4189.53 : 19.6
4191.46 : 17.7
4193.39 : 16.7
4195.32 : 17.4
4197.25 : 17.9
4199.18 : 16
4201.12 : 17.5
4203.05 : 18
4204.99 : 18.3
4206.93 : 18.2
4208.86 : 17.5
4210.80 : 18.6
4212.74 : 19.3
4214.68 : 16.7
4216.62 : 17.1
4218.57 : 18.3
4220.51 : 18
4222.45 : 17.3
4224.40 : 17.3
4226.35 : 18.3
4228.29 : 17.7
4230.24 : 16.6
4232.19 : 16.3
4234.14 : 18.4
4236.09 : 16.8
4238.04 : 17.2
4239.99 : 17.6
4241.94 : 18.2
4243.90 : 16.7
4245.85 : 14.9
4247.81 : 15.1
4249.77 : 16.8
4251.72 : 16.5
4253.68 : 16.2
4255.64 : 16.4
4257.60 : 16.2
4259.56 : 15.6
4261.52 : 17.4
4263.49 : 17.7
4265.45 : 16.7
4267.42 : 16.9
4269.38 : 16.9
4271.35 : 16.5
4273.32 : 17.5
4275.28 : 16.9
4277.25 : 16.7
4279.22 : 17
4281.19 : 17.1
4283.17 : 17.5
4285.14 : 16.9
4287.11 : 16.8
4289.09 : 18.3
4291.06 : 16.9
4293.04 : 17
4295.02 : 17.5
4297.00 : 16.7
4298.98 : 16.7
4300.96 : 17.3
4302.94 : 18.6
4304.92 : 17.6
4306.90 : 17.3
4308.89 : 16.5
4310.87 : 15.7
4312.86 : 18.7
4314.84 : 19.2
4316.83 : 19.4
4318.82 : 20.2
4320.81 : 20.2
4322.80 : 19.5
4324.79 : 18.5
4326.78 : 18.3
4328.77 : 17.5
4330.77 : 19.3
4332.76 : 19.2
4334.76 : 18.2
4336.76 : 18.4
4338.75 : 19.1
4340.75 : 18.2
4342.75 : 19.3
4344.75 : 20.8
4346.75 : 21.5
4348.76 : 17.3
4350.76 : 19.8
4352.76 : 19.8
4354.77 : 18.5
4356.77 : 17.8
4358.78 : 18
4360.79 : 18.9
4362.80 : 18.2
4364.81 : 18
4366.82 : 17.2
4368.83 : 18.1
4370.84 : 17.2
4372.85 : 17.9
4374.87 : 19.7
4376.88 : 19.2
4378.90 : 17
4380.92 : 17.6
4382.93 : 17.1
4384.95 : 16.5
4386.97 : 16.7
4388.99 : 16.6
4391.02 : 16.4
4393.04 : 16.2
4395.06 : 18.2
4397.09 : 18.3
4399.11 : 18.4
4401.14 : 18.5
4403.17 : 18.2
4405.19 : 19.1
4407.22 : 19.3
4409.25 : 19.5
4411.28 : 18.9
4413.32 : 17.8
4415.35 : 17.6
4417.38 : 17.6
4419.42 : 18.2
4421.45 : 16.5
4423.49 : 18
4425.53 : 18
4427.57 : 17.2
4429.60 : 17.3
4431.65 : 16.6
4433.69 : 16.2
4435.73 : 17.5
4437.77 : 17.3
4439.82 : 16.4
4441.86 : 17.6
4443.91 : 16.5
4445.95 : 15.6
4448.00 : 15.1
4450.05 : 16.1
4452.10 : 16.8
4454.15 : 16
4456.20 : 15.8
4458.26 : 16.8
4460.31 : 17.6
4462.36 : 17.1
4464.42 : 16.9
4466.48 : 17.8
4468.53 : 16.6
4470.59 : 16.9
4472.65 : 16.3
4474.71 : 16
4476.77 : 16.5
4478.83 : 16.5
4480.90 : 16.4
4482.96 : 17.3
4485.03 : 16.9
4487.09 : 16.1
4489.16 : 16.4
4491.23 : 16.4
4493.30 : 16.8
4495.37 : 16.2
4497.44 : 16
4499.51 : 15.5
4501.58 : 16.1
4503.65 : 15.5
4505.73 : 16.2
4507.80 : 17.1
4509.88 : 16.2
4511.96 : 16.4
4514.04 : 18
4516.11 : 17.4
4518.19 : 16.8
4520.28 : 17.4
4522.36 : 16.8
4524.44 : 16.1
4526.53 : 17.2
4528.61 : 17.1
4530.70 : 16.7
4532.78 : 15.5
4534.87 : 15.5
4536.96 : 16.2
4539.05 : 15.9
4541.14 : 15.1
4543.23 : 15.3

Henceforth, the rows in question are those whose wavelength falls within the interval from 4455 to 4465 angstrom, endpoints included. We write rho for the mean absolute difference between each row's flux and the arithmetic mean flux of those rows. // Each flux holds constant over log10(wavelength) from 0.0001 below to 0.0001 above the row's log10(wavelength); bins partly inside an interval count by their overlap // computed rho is 0.43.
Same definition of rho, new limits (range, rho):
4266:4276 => 0.22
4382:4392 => 0.19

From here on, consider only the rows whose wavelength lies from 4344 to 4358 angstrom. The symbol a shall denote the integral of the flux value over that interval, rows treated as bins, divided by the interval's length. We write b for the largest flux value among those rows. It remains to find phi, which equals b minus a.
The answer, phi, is 2.2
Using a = 19.3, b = 21.5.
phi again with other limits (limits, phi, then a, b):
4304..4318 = 1.6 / 17.8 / 19.4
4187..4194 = 1.4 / 18.5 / 19.9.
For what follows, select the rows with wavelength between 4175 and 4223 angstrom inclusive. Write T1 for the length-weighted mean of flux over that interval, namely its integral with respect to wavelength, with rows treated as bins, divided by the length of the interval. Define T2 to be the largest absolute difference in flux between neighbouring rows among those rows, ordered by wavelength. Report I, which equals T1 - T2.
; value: 15.4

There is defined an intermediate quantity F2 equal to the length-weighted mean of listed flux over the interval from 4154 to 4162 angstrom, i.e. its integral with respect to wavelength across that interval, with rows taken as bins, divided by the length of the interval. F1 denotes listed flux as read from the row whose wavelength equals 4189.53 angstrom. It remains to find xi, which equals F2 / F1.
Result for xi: 0.960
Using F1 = 19.6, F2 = 18.8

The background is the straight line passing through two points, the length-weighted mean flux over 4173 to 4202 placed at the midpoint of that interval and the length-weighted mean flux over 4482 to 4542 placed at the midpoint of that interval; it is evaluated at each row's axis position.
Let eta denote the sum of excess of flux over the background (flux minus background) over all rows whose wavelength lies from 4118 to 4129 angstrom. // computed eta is 7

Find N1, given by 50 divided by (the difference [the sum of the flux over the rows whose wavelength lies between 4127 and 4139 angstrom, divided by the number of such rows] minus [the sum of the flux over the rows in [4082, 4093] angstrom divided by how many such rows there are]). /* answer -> -48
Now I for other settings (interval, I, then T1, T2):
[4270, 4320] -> 14.5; 17.5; 3.0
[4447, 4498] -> 15.3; 16.5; 1.2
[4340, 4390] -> 14.1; 18.3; 4.2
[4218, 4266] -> 14.9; 17.0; 2.1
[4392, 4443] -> 15.8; 17.8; 2.0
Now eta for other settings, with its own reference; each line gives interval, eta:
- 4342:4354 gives 15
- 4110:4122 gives 12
